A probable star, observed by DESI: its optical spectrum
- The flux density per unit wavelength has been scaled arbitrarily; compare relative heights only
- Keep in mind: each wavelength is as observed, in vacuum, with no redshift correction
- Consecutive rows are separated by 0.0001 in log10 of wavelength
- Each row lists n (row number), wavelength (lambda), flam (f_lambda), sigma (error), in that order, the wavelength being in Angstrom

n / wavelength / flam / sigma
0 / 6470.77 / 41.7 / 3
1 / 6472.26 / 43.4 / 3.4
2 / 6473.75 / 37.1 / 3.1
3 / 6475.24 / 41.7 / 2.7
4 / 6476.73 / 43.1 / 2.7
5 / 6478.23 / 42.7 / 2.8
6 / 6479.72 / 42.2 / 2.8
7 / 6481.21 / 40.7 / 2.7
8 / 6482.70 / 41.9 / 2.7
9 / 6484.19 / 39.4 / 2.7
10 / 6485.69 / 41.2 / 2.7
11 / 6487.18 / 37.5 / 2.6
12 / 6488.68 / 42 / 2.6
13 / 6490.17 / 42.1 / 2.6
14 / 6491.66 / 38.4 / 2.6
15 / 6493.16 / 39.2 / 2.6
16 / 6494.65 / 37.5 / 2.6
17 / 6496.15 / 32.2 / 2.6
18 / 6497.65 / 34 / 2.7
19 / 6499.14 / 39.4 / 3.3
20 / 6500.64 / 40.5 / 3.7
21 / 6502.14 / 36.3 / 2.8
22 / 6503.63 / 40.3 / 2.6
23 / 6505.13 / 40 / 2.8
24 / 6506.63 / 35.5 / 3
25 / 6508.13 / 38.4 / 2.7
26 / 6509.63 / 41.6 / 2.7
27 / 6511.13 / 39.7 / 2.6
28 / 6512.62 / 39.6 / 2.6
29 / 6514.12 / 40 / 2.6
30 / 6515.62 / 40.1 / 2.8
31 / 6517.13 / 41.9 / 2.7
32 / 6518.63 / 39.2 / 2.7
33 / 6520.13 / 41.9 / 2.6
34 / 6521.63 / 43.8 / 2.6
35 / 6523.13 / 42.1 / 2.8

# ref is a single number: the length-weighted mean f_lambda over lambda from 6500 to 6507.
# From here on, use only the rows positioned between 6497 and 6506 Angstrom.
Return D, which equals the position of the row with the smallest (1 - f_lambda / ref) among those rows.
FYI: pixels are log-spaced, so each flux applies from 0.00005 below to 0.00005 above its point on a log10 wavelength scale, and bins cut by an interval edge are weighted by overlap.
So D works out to 6500.64 Angstrom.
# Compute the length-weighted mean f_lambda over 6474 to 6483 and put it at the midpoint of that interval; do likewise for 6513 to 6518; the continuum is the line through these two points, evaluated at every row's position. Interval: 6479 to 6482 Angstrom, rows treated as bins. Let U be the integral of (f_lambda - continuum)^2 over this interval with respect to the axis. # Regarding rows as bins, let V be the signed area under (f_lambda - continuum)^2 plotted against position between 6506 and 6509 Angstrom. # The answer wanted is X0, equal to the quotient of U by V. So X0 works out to 0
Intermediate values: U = 2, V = 46.9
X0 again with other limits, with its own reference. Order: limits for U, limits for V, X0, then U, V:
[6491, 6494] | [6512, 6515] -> 11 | 20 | 1.8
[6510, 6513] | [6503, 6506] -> 1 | 3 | 4.9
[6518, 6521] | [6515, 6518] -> 2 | 7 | 3.6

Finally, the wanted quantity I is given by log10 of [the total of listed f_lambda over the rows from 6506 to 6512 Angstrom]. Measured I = 2.19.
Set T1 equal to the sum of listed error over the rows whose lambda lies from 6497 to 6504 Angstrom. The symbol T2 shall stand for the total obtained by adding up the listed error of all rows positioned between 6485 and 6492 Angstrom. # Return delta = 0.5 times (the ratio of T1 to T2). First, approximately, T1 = 15.1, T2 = 13.1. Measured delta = 0.576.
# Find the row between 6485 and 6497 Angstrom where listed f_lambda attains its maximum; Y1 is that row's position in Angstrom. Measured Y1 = 6490.17 Angstrom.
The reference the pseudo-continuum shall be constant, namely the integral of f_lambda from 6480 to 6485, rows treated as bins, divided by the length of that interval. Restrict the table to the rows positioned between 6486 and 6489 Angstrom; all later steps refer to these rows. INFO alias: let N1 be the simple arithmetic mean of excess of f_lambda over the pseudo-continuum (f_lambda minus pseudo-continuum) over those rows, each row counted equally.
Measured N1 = -1.1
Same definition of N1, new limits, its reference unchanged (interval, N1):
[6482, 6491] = -0.1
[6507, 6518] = -0.6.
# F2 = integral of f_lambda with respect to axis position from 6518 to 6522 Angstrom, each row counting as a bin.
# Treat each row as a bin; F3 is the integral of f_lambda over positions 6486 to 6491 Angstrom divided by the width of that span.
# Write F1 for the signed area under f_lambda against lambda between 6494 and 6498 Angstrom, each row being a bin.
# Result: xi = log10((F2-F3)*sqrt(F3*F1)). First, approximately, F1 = 138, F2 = 166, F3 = 40.6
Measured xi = 3.97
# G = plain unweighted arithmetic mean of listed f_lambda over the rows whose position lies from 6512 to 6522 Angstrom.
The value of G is 40.9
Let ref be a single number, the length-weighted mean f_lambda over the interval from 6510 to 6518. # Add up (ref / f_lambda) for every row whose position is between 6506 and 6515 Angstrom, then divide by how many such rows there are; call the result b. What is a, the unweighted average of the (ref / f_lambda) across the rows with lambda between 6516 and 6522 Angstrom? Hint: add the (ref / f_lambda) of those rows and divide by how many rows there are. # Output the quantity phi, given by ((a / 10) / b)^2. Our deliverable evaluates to 0.0088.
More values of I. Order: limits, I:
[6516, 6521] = 2.09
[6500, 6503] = 1.89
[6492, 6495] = 1.88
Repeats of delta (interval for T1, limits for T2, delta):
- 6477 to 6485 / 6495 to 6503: 0.454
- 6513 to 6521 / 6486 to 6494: 0.515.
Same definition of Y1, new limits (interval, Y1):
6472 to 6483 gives 6472.26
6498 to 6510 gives 6509.63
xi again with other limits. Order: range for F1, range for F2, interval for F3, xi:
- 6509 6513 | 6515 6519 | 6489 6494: 3.99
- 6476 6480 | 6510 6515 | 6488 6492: 4.12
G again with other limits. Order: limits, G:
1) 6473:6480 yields 41.4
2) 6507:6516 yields 39.9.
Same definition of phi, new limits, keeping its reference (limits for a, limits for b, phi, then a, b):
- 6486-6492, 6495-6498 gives 0.0069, 1.01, 1.22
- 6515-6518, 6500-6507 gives 0.0088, 0.98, 1.05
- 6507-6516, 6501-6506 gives 0.0095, 1.01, 1.04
